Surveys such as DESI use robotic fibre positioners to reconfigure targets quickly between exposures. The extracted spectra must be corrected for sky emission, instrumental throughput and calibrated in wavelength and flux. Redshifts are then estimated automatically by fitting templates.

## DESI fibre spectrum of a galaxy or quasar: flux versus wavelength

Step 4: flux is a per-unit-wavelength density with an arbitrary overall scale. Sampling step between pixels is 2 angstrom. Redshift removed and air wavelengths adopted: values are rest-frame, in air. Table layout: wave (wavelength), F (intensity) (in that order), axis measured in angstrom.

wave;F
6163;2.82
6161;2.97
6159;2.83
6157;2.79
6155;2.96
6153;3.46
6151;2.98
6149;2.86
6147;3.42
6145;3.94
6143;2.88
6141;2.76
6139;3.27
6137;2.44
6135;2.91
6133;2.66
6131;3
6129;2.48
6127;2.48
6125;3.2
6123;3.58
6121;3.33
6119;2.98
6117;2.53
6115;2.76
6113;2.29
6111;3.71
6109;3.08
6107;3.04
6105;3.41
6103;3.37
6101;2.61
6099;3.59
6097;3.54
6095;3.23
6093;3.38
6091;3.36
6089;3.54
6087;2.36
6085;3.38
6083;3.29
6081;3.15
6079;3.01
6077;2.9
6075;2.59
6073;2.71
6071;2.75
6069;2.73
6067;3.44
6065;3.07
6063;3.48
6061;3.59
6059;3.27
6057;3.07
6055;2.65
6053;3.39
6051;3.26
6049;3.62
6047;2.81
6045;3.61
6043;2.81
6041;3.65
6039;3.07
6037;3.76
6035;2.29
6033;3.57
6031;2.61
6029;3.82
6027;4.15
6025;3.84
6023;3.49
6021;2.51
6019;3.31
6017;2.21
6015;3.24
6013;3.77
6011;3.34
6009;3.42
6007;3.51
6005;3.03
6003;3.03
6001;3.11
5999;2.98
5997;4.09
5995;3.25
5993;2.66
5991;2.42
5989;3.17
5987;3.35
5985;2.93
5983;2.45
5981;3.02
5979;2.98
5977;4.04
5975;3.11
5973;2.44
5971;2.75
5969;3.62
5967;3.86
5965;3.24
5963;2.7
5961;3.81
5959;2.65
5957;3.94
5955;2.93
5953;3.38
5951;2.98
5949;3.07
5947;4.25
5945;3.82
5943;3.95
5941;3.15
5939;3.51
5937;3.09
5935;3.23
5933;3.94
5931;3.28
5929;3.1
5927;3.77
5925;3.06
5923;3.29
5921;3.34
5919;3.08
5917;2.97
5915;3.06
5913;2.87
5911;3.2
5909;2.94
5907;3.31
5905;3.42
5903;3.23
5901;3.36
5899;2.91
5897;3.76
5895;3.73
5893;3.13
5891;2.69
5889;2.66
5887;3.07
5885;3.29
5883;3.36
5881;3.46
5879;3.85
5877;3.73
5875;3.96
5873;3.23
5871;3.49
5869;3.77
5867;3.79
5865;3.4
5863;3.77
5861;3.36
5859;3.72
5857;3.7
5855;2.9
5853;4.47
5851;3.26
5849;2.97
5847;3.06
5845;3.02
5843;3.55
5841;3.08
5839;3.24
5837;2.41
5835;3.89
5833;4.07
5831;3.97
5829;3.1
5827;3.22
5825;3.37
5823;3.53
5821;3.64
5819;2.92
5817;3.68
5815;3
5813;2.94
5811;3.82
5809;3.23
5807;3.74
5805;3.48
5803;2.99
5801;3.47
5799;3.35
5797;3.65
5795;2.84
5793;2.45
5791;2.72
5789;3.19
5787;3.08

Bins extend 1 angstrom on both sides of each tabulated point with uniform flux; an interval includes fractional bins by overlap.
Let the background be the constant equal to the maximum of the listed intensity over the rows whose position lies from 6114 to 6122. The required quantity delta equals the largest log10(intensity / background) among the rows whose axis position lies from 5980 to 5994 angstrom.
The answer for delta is 0.003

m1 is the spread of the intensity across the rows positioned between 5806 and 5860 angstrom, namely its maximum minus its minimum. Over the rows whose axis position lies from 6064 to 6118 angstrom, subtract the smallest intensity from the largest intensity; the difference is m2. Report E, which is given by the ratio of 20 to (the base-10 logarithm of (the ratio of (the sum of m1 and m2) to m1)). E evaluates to 88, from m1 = 2.06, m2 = 1.4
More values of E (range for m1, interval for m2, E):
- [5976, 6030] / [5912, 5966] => 77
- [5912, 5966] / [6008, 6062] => 58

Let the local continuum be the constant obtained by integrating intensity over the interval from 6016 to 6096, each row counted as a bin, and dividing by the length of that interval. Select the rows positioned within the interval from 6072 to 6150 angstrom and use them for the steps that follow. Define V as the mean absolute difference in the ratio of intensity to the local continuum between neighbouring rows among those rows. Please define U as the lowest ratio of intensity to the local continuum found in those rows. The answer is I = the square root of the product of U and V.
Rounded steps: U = 0.72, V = 0.13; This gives 0.31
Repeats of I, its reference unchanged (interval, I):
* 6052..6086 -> 0.26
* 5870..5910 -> 0.28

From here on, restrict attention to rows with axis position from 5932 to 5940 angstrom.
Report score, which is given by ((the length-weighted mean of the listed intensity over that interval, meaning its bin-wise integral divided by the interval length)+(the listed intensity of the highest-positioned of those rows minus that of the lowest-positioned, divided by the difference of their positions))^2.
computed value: 11.4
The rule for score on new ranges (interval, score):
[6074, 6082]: 9.0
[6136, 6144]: 8.5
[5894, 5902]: 11.4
